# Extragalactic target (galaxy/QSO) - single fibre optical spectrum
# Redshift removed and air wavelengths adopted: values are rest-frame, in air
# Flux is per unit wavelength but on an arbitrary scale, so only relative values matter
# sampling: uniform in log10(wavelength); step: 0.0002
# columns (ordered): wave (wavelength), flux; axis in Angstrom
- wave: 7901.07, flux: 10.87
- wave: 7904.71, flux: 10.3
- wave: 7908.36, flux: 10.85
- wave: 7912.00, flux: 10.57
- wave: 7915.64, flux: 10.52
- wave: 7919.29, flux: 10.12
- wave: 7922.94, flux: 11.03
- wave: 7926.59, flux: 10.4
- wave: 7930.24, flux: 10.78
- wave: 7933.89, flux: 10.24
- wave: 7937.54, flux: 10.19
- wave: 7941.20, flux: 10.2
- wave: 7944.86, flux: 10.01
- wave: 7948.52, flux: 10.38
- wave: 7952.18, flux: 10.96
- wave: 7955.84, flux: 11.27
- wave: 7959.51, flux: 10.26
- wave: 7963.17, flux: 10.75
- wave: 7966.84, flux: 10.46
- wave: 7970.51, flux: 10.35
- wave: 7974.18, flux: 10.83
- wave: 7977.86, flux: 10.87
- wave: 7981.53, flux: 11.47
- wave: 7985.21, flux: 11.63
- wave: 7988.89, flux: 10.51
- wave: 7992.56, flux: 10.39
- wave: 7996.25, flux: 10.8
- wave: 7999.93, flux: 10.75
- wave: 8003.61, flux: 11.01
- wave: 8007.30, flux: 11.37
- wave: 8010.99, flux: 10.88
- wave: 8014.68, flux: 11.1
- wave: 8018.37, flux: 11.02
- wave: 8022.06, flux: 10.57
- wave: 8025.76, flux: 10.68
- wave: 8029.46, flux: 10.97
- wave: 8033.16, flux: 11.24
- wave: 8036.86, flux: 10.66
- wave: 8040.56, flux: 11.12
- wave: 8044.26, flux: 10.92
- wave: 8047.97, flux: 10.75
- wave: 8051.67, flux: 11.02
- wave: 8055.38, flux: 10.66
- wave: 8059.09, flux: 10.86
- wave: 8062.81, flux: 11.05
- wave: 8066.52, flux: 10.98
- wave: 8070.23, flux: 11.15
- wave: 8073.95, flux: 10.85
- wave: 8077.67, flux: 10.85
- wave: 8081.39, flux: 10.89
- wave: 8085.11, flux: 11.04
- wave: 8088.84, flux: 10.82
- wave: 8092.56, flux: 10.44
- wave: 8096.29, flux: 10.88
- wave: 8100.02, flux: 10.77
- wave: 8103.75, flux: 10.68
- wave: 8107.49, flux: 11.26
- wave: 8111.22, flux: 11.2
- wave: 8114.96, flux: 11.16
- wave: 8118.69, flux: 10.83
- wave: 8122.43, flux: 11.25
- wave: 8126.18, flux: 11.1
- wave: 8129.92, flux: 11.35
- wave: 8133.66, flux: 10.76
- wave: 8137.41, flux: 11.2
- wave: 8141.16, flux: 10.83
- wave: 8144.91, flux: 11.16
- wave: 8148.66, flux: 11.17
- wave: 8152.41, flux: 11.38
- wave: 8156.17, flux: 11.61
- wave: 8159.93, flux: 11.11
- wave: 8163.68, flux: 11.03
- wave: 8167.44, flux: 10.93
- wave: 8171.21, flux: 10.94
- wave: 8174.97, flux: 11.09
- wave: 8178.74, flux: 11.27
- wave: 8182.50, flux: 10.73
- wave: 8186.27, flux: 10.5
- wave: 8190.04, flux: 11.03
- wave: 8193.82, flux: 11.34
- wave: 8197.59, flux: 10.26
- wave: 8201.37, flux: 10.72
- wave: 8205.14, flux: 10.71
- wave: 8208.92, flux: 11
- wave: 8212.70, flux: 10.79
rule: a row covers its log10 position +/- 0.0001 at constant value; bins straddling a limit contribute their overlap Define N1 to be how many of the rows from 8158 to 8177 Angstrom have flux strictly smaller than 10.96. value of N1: 2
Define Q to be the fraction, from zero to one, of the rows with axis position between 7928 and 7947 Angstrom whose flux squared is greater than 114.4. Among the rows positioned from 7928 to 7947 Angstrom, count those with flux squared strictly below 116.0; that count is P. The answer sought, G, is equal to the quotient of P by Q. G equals 20.0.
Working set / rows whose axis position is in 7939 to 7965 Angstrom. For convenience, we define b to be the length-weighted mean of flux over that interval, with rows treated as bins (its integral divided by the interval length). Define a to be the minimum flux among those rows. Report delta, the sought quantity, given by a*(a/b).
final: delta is 9.5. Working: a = 10.01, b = 10.5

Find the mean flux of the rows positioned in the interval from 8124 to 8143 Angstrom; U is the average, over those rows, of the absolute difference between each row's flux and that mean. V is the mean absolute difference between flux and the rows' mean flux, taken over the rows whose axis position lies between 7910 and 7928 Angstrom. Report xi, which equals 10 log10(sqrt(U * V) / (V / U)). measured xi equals -7.1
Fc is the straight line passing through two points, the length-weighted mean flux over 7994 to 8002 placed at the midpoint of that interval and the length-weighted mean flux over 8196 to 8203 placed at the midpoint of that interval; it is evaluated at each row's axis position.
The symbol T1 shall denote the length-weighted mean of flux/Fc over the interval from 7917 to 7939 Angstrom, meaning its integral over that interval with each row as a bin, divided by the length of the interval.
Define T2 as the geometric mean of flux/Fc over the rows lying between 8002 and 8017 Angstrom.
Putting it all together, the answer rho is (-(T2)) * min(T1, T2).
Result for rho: -0.99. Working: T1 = 0.96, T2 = 1.03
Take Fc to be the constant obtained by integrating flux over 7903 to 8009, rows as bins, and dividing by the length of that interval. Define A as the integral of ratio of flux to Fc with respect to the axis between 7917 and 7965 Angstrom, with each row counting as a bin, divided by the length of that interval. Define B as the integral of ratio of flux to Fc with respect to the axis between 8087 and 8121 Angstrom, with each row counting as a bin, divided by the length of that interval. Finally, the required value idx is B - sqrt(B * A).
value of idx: 0.019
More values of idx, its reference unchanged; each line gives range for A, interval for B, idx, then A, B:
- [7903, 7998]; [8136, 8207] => 0.018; 1.00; 1.031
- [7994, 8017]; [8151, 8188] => 0.004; 1.03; 1.037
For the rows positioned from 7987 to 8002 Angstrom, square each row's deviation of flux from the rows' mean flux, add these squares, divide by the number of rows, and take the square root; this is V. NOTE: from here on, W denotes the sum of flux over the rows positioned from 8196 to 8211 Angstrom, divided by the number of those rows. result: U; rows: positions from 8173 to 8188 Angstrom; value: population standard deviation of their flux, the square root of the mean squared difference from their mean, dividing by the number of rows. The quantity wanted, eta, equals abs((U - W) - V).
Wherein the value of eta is 10.5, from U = 0.30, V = 0.17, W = 10.7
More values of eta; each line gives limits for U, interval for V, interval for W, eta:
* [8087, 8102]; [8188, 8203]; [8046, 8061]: 11.1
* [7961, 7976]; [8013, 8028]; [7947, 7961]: 10.7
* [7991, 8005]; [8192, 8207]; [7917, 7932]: 10.7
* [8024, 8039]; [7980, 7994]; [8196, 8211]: 11.0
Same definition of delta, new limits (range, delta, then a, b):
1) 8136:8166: 10.5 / 10.83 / 11.2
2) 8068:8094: 10.0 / 10.44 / 10.9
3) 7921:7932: 10.1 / 10.4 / 10.7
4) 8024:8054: 10.4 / 10.66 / 10.9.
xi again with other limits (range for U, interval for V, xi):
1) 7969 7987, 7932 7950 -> -0.4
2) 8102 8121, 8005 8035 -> -6.5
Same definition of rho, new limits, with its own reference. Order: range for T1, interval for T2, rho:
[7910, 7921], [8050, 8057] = -0.97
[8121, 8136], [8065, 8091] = -1.05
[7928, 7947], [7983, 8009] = -0.96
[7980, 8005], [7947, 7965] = -0.98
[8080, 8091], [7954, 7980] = -0.98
